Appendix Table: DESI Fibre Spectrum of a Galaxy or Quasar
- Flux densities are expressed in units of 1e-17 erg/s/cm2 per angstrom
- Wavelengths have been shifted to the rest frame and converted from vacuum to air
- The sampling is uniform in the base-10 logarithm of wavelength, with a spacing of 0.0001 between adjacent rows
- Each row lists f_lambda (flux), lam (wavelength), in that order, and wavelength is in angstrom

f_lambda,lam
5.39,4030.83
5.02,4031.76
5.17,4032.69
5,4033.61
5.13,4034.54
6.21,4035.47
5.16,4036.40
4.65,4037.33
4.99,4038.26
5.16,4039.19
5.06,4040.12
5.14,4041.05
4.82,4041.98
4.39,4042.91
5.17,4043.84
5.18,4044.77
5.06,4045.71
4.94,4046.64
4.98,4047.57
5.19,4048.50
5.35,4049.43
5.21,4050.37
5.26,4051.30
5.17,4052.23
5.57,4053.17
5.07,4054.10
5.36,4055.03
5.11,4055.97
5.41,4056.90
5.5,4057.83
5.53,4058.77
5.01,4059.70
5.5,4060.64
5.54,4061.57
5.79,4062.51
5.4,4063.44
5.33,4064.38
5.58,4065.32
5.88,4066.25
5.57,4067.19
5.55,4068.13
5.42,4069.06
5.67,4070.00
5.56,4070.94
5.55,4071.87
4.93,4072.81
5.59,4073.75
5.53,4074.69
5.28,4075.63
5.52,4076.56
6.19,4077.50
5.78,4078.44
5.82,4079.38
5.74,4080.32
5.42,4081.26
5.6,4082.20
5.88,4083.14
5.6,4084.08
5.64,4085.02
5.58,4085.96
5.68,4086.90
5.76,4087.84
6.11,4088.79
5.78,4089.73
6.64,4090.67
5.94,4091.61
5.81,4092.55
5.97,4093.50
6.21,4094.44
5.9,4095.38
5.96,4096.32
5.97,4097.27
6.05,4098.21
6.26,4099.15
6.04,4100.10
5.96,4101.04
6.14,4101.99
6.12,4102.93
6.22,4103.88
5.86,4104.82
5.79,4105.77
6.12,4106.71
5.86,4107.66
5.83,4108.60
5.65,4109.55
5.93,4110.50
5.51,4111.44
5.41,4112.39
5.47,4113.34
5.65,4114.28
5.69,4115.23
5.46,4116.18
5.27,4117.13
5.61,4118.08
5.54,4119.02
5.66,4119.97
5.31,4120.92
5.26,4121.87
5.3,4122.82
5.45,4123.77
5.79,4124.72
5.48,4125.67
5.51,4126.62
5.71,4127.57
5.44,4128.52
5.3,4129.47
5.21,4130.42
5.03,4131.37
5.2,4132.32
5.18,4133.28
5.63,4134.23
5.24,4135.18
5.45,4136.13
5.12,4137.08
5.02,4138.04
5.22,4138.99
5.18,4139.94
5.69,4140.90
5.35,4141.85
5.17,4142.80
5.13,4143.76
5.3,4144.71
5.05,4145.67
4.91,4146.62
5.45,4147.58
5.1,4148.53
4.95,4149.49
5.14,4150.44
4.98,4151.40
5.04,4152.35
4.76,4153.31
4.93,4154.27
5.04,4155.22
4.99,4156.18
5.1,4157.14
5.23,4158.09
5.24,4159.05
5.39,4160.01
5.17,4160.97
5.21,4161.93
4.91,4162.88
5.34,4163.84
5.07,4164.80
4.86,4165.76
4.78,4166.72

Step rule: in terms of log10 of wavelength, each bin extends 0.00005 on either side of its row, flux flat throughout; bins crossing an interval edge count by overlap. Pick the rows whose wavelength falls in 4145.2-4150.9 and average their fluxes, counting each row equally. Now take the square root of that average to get 2.26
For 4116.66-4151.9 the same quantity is 2.30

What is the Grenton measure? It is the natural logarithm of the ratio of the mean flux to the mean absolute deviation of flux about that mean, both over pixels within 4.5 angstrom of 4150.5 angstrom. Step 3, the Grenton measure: 3.61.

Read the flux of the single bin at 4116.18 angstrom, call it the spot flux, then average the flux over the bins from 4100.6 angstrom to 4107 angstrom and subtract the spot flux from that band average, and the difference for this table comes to 0.6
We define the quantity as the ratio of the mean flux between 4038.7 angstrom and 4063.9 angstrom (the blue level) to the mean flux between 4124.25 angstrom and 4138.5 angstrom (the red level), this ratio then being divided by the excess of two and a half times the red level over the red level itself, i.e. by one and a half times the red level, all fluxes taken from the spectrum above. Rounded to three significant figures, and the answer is 0.121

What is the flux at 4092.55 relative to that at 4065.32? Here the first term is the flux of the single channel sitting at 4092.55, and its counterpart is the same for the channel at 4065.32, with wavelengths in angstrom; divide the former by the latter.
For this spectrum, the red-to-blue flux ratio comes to 1.04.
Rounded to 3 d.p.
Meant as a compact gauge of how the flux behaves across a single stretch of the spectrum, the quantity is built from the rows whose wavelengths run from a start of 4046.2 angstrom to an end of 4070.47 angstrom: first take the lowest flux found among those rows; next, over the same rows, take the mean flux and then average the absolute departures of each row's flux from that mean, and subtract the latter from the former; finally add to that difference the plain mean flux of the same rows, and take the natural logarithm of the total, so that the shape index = 2.315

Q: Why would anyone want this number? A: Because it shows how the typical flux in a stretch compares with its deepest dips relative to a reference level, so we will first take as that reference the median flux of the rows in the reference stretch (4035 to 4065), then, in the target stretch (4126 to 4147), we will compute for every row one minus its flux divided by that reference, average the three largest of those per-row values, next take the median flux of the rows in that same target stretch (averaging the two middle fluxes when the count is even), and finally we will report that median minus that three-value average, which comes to 5.18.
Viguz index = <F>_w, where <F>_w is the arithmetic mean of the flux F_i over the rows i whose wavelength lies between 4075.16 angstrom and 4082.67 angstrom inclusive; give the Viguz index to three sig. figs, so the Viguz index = 5.67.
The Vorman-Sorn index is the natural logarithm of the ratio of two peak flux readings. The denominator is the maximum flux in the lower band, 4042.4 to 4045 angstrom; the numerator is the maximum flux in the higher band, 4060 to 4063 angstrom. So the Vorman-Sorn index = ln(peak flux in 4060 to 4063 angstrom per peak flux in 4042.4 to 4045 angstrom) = 0.11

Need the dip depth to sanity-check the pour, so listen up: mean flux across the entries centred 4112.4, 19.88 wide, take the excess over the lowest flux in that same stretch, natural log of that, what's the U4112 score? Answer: -0.87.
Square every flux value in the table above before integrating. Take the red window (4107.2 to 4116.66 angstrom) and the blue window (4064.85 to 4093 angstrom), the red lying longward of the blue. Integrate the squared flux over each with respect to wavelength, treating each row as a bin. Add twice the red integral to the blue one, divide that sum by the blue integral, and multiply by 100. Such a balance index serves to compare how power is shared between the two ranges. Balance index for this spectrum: 166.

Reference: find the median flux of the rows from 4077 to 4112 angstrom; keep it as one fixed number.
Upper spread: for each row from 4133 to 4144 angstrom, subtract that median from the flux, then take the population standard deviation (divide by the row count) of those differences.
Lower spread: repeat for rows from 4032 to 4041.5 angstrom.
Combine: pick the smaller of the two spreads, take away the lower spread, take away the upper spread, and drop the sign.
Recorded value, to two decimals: 0.38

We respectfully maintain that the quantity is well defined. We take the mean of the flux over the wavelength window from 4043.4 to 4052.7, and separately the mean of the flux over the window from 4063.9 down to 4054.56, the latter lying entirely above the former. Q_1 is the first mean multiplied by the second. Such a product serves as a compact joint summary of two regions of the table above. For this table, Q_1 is 27.9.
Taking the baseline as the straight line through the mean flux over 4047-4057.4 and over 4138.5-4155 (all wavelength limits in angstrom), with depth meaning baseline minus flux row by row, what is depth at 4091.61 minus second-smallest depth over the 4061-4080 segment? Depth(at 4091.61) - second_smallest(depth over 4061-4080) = -0.09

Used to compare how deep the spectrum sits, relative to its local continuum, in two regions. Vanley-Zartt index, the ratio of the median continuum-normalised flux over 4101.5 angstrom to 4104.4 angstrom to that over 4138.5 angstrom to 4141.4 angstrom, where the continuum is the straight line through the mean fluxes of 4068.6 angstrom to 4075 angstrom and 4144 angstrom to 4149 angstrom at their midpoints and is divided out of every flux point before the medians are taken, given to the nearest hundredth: 1.14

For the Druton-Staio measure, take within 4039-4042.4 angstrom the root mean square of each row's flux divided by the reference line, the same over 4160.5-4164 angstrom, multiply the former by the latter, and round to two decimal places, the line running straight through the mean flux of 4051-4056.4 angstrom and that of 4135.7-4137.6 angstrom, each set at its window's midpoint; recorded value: 0.94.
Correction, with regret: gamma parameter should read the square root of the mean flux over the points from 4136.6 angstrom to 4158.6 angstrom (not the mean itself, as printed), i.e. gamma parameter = 2.26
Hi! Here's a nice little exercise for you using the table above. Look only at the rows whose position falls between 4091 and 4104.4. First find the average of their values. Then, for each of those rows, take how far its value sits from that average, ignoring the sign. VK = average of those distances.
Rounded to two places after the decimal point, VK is 0.11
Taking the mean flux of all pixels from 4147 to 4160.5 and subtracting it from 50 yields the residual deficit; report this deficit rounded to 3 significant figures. 44.9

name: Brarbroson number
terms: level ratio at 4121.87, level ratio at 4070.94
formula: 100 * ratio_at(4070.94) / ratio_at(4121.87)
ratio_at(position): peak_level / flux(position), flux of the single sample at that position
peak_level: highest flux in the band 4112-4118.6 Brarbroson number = 95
